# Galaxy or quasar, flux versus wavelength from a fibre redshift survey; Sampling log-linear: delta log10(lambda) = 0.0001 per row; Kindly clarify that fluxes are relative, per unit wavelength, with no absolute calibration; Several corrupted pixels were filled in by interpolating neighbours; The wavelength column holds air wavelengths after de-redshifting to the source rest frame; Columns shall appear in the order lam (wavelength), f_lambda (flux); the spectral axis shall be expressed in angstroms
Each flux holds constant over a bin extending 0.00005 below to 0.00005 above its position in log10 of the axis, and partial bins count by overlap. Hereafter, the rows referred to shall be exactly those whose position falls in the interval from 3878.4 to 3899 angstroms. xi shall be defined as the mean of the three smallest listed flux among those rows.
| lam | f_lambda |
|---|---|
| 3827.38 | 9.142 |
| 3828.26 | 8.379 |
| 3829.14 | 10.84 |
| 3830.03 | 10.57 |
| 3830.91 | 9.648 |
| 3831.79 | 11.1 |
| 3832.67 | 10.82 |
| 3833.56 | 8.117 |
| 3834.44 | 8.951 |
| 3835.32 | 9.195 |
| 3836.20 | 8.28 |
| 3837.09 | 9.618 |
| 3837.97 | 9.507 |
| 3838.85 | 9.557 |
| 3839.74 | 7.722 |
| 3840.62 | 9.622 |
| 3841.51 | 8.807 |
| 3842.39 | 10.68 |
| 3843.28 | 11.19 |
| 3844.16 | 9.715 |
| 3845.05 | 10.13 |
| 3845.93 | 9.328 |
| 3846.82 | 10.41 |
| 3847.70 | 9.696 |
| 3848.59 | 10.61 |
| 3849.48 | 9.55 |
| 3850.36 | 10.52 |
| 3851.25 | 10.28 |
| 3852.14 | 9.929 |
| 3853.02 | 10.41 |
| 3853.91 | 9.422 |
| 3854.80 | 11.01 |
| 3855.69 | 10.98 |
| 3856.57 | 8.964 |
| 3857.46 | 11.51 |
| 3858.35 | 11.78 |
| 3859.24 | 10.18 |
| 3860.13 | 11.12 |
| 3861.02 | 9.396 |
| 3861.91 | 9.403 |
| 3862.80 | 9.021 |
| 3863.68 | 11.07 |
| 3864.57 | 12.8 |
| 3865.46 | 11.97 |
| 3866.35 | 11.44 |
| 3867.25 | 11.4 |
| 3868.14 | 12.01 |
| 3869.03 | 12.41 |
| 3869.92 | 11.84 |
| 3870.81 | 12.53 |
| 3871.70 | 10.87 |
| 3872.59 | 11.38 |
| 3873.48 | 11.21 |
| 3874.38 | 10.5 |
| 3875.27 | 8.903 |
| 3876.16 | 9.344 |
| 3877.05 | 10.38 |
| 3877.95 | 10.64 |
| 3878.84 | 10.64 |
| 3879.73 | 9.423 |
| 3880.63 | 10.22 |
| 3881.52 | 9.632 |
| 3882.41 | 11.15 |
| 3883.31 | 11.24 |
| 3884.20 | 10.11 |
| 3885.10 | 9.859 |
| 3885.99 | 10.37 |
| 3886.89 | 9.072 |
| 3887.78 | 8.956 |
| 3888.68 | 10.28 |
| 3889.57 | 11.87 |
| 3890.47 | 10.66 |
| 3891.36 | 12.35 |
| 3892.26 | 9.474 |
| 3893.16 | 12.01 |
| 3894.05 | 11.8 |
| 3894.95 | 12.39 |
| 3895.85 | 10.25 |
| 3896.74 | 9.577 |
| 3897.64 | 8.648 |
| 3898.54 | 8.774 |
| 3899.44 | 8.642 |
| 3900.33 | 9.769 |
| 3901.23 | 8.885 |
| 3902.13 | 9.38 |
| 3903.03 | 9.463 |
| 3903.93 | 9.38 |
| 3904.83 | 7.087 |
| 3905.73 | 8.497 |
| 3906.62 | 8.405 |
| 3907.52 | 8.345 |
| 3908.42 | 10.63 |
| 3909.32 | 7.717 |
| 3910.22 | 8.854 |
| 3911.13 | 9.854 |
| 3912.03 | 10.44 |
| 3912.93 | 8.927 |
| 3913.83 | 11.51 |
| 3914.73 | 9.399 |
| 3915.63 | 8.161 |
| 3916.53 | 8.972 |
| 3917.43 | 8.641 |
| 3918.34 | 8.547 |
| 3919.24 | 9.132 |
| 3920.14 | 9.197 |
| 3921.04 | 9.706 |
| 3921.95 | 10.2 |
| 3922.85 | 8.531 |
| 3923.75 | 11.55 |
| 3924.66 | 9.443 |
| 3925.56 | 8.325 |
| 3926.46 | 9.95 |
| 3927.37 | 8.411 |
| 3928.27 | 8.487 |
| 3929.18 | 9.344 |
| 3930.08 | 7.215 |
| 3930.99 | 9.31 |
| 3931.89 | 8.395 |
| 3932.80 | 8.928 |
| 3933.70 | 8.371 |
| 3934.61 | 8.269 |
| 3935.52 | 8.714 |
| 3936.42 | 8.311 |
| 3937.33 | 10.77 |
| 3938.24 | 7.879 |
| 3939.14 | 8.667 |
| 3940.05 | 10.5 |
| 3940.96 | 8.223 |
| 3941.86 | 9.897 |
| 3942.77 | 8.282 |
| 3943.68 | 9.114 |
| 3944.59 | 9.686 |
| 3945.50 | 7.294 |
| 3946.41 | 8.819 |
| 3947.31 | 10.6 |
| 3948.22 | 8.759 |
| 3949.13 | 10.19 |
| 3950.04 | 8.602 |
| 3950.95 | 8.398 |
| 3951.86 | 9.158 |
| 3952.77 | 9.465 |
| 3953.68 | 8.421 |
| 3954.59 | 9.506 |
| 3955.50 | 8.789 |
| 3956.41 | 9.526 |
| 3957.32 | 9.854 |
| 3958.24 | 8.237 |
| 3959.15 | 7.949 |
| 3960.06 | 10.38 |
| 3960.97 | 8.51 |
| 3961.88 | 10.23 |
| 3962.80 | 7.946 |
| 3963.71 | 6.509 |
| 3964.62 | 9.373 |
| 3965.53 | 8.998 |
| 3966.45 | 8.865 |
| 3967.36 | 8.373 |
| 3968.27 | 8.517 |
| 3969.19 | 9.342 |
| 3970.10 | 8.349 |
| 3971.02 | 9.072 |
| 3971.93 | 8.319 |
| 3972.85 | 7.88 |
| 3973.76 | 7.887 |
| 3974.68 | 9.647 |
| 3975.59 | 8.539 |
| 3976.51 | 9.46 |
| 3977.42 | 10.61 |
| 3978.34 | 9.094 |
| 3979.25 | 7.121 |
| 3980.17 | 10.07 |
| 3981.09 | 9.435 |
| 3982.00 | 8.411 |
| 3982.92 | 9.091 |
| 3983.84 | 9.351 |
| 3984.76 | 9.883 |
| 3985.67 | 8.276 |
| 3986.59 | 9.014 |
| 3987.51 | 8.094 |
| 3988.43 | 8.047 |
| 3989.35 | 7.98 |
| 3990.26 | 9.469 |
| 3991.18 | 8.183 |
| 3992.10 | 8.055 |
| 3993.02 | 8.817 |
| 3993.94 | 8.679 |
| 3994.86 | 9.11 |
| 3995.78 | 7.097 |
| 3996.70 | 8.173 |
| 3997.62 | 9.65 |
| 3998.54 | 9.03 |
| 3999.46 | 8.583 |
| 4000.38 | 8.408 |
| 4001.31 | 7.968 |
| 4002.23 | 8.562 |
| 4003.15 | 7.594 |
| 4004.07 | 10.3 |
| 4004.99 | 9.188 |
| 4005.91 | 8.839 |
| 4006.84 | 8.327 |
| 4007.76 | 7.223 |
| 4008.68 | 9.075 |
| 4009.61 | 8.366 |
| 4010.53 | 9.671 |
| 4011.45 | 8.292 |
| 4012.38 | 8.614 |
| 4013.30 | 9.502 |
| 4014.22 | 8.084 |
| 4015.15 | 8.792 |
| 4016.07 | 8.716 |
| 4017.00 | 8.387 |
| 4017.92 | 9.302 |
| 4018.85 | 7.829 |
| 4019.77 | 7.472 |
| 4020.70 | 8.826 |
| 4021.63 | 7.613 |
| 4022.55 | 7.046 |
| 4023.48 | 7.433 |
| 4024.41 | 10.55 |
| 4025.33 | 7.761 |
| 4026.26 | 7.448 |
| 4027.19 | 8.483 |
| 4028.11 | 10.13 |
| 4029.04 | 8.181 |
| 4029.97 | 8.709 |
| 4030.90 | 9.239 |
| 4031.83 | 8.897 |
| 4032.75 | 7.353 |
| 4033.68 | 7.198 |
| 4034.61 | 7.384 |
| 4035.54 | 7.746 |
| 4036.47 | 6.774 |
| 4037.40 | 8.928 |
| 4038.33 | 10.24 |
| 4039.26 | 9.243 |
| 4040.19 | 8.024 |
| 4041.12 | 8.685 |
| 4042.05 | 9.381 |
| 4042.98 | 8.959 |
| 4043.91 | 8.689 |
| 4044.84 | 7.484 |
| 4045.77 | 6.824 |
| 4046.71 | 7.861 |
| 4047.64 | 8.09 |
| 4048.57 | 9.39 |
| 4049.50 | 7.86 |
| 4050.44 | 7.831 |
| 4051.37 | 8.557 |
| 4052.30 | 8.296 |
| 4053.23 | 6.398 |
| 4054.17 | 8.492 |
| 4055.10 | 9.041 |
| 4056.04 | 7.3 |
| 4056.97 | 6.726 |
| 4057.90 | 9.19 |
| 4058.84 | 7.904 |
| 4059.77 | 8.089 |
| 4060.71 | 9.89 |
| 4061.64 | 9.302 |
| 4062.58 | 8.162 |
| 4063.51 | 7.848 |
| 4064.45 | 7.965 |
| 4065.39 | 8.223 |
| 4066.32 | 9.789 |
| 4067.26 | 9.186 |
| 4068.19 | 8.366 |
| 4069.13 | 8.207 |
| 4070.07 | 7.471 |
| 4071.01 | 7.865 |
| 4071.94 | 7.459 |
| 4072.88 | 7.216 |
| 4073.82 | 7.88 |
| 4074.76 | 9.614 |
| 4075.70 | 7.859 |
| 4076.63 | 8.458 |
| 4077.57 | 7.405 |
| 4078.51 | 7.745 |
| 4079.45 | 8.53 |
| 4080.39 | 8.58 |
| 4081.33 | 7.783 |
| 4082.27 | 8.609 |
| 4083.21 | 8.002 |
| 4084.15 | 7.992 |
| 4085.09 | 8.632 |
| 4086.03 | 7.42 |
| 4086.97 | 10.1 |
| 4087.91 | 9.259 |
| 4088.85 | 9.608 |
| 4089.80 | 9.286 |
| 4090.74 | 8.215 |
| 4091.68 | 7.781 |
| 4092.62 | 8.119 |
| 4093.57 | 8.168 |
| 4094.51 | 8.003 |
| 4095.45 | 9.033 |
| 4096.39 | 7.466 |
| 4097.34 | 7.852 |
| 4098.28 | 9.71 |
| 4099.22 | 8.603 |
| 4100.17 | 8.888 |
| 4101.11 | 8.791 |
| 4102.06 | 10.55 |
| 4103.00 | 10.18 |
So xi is 8.8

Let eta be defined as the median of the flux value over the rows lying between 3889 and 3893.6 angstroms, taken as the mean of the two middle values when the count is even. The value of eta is 11.9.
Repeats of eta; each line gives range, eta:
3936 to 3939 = 8.3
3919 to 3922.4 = 9.5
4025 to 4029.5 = 8.2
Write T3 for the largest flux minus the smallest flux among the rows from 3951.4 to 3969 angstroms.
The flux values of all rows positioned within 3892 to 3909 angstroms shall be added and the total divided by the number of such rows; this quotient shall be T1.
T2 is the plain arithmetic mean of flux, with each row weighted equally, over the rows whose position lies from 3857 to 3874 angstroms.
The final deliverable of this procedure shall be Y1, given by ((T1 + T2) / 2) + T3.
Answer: 14.26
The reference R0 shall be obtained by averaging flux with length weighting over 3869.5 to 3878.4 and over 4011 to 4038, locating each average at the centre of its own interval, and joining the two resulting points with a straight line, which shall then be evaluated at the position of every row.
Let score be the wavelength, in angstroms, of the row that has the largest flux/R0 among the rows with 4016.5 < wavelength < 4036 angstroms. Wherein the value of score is 4024.41 angstroms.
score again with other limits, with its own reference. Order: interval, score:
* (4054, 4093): 4086.97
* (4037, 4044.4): 4038.33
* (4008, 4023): 4010.53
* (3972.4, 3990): 3977.42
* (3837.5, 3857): 3854.80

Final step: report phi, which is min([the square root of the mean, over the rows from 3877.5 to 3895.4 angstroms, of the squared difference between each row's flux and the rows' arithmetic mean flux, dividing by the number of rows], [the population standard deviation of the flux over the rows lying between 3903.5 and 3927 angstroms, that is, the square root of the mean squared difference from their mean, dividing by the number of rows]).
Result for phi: 1.04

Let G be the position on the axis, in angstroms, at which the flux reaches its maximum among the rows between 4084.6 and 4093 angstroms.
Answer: 4086.97 angstroms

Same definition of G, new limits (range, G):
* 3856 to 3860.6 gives 3858.35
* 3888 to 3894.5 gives 3891.36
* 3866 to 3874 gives 3870.81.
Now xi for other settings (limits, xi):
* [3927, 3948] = 7.5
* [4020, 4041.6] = 7.0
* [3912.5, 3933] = 7.9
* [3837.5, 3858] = 8.5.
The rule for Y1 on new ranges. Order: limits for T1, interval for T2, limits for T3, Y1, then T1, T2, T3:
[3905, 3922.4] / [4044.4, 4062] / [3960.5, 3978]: 12.78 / 9.2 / 8.1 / 4.1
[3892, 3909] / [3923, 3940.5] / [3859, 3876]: 13.17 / 9.5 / 9.0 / 3.9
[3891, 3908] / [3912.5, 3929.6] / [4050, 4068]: 12.95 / 9.6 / 9.3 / 3.5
